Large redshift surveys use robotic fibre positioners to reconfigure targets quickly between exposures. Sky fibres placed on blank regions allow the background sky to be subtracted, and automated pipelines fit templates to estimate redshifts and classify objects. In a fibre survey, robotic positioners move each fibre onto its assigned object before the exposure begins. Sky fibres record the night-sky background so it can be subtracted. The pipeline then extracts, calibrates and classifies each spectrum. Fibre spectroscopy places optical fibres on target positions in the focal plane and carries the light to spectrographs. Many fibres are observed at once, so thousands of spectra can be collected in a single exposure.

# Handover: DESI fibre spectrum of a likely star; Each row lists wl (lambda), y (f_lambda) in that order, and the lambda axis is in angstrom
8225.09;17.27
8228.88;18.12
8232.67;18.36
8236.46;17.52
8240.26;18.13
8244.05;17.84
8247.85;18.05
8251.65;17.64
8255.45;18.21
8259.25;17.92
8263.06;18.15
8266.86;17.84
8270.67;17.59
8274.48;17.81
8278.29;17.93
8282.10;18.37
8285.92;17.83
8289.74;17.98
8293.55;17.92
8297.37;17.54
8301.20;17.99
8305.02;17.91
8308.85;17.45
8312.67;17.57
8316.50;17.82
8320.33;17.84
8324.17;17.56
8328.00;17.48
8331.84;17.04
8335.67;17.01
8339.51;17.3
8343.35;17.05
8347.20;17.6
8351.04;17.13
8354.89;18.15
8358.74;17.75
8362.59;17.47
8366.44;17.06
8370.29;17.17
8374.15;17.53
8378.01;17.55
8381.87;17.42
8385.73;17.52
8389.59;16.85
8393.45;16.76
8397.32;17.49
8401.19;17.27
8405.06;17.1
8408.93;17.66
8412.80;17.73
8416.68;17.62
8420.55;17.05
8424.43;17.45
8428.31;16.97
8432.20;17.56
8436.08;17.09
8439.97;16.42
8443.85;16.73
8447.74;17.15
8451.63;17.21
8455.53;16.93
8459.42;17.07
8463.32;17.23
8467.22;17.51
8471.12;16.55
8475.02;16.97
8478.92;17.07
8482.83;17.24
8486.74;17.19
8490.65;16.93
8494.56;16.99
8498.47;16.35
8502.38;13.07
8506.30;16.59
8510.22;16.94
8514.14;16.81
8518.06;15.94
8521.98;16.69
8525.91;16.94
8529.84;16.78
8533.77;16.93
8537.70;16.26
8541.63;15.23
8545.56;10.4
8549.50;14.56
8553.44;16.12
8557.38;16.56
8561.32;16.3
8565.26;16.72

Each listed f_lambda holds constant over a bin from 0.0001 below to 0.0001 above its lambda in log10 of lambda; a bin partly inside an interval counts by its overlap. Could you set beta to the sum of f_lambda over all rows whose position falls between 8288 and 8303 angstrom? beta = 71.4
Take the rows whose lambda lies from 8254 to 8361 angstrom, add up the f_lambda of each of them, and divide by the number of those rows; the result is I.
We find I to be 17.7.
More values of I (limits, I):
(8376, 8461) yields 17.2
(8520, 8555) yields 15.5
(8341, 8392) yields 17.4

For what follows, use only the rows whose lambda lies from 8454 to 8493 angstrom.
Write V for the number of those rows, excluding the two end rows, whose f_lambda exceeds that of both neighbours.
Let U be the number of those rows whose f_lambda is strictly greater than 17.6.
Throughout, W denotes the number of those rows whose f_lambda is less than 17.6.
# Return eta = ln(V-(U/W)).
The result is 0.7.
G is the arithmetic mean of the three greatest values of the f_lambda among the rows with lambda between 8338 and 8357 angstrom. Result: 17.7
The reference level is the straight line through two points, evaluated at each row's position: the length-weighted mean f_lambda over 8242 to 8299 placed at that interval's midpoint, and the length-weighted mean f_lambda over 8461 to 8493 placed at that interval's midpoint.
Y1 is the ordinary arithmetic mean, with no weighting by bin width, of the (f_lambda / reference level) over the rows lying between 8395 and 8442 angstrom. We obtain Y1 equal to 1.00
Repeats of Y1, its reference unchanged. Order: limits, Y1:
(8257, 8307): 1.00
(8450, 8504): 0.98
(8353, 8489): 1.00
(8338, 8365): 0.99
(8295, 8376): 0.99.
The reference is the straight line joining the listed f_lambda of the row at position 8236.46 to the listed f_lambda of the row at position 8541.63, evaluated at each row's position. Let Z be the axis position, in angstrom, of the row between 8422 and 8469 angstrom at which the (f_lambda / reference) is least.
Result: 8439.97 angstrom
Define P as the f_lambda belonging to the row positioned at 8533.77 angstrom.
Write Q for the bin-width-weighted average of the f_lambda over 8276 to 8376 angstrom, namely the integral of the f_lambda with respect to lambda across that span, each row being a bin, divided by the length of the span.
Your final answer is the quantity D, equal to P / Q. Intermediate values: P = 16.93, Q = 17.6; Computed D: 0.96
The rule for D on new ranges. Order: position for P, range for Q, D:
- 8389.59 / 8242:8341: 0.95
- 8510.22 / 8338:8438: 0.98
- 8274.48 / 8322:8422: 1.03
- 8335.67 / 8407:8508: 1.00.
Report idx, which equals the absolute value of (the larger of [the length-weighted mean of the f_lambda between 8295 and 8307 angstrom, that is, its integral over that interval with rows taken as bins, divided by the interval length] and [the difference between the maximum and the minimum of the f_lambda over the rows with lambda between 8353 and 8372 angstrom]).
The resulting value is 17.8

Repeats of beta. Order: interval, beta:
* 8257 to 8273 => 71.5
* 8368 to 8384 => 69.7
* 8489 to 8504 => 63.3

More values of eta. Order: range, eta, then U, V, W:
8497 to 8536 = 0.7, 0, 2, 10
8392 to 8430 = 0.9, 3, 3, 7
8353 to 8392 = 0.6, 2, 2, 8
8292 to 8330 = 0.0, 5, 2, 5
